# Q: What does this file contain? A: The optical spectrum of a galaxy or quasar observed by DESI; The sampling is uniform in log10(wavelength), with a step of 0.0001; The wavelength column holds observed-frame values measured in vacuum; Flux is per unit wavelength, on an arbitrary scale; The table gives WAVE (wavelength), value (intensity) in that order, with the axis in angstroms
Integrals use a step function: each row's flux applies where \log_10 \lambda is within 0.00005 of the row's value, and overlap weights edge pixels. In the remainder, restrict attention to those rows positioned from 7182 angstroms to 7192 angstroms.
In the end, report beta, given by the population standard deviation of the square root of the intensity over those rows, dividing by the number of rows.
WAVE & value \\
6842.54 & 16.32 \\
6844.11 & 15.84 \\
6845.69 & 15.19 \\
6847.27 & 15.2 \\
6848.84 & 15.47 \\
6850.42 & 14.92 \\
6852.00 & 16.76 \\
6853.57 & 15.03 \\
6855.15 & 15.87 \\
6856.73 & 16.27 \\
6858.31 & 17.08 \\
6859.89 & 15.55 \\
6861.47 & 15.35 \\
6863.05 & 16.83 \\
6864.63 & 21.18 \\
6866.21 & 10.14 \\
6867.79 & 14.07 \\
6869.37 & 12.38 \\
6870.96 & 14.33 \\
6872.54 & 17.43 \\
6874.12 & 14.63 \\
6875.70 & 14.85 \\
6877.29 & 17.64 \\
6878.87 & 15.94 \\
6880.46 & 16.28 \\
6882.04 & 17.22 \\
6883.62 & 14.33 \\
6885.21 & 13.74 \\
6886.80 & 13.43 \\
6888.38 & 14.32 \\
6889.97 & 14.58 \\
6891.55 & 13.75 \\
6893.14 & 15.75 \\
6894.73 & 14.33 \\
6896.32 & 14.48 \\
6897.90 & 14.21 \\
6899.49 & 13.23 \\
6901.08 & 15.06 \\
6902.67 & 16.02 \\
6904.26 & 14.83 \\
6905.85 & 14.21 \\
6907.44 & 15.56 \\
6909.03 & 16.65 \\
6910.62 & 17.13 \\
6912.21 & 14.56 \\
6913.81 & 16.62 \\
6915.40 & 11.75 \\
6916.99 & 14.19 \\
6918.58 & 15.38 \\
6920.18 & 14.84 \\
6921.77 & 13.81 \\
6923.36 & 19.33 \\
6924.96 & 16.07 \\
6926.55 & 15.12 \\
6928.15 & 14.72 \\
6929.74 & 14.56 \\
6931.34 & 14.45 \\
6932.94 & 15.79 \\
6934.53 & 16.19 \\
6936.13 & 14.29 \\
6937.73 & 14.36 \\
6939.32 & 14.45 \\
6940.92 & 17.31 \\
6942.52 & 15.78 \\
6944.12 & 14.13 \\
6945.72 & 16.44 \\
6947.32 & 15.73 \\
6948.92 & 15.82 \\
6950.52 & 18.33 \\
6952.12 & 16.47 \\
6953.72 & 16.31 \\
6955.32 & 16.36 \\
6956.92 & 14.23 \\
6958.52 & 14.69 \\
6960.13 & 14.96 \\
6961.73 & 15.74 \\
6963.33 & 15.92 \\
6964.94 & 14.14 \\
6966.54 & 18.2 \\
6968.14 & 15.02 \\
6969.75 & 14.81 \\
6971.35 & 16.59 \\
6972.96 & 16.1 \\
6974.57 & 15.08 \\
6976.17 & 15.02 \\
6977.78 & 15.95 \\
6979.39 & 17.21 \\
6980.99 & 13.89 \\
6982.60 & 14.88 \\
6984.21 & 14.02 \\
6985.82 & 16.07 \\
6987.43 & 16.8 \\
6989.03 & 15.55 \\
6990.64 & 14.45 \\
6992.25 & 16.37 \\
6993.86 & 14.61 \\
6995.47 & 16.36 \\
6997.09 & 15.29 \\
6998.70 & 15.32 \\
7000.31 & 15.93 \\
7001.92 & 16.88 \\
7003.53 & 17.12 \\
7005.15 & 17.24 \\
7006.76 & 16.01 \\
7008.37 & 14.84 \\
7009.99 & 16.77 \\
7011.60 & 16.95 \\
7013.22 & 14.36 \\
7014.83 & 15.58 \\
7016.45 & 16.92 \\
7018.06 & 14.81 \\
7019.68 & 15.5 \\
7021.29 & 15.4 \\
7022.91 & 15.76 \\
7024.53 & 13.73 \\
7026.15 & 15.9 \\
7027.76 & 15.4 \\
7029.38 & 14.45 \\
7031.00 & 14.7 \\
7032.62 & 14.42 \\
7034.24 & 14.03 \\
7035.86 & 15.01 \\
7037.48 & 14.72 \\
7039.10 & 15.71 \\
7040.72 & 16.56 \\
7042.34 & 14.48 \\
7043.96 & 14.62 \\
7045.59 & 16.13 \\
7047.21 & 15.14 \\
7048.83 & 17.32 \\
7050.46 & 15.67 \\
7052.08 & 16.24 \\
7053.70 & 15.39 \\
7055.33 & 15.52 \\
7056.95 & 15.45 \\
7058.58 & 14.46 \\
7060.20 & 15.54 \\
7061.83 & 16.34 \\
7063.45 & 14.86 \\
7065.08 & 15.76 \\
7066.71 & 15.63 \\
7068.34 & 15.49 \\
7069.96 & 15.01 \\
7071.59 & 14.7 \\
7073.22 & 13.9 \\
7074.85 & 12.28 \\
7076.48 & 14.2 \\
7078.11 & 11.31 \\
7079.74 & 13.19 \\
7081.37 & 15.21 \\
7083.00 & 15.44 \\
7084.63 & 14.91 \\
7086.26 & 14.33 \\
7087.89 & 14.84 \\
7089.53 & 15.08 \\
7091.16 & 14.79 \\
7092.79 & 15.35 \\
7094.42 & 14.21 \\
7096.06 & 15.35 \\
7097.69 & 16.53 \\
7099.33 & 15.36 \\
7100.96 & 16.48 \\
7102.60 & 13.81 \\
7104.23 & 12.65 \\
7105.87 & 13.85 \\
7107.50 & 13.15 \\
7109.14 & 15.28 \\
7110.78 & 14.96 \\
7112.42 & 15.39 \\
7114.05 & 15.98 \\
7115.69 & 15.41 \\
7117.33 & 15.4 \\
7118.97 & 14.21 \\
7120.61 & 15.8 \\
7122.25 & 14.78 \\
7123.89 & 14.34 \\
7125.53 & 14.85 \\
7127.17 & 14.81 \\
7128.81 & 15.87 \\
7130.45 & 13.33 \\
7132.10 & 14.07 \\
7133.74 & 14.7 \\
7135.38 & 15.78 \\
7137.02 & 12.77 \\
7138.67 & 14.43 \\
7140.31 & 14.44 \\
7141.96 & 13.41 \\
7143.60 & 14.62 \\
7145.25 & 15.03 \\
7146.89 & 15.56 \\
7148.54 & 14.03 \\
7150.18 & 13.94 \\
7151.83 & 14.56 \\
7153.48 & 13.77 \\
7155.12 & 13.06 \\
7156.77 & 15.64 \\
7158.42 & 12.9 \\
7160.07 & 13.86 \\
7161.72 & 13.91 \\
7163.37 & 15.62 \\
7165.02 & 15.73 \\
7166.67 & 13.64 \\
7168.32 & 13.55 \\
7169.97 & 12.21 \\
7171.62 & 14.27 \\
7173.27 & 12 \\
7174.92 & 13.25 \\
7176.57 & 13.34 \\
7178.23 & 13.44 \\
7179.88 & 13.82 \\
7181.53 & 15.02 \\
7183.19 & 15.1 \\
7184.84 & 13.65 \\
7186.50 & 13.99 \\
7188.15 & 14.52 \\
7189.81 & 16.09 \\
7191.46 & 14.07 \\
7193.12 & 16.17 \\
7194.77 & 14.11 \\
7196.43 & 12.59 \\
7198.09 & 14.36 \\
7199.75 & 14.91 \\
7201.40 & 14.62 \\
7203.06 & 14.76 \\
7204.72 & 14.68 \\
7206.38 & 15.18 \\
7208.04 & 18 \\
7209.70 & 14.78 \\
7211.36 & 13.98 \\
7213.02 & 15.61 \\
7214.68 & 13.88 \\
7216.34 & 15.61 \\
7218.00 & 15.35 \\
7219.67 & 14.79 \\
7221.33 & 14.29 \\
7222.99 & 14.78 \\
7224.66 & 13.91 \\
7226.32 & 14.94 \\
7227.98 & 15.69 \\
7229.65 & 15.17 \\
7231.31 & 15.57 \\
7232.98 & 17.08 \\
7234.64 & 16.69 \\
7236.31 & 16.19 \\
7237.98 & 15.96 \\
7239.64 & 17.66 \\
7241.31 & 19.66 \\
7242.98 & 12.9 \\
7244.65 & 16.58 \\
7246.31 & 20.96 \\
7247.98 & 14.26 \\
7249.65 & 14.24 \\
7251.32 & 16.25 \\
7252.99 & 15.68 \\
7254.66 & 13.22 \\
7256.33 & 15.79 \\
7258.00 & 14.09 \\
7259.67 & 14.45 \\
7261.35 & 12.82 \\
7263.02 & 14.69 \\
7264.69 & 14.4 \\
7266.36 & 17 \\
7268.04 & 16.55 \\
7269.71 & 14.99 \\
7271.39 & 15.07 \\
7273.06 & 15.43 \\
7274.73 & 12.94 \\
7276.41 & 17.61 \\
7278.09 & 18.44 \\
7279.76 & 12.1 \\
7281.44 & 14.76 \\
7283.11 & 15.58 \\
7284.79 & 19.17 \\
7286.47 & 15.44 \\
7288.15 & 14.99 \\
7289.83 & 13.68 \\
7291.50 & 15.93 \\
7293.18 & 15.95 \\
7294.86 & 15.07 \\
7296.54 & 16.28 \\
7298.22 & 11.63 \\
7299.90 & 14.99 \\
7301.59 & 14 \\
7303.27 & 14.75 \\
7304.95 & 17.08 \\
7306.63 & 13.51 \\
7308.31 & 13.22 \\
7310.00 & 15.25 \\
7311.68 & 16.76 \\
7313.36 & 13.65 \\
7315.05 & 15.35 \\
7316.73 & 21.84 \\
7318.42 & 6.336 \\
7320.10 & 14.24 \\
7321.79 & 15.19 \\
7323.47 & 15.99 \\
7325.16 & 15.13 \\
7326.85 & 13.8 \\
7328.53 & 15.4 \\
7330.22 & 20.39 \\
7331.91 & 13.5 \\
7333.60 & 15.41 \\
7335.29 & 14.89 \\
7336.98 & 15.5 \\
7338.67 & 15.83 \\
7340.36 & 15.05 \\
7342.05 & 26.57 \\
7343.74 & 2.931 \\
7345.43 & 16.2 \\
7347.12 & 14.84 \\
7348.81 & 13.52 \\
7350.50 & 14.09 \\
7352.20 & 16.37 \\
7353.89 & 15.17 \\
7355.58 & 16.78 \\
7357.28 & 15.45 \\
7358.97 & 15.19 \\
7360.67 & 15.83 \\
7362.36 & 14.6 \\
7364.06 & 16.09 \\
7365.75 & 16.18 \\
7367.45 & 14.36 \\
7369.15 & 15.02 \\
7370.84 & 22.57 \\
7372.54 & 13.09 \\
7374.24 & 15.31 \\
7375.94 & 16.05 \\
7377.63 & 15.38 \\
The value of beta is 0.11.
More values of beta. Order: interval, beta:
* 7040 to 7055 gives 0.11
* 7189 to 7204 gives 0.13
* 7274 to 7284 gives 0.29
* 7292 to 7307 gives 0.20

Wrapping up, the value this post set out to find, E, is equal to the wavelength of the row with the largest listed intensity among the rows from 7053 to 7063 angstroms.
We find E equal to 7061.83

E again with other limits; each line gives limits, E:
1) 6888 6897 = 6893.14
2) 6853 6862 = 6858.31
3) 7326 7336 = 7330.22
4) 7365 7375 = 7370.84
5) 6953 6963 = 6955.32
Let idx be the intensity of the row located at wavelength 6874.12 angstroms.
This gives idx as 14.63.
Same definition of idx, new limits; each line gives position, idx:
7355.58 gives 16.78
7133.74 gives 14.7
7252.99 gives 15.68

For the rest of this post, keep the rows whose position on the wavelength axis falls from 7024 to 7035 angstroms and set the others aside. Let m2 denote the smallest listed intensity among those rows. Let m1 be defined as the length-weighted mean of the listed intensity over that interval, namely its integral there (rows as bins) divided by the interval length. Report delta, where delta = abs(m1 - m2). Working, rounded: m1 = 14.7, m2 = 13.73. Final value 1.0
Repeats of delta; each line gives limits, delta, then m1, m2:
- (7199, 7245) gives 2.6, 15.5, 12.9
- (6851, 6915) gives 5.1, 15.3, 10.14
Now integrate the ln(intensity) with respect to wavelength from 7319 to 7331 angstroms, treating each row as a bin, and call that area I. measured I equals 32.74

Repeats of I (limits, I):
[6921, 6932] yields 30.05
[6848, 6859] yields 30.43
